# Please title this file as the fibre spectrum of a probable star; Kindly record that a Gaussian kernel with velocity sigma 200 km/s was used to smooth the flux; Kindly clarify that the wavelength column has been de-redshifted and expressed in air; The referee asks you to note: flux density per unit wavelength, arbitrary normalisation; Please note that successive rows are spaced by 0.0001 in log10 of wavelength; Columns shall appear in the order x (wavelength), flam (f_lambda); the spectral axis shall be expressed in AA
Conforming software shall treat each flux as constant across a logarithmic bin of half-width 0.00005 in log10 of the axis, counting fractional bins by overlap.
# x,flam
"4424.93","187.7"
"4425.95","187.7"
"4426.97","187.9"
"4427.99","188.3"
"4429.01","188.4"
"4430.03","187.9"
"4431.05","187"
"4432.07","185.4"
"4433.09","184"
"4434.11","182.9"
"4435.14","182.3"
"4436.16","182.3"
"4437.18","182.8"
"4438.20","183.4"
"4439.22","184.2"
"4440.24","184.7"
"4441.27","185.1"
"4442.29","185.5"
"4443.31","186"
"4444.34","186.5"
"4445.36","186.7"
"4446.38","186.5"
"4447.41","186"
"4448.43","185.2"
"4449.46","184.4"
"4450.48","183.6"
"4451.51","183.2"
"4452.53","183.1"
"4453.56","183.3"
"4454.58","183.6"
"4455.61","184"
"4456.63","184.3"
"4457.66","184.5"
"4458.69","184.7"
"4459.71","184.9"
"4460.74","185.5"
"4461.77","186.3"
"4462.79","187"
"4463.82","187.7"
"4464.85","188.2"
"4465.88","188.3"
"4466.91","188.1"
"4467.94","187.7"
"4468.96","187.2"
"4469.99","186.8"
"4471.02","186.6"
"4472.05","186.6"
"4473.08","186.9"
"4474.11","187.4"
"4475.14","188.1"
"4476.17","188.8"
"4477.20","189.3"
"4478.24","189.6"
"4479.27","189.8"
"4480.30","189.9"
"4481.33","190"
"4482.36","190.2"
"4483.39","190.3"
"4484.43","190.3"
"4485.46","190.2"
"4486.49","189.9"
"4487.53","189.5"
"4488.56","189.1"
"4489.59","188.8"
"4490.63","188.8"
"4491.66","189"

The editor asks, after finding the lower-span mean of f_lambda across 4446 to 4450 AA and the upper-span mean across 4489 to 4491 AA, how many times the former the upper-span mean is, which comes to 1.02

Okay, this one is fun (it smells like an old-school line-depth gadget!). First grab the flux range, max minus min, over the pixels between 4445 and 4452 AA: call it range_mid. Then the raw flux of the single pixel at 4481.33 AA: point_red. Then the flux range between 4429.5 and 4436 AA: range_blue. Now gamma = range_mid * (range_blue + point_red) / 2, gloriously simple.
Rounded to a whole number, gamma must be 342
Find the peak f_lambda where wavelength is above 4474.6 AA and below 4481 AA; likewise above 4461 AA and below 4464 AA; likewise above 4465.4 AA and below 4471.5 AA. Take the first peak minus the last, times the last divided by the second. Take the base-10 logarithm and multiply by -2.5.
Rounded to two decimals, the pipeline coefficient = -0.51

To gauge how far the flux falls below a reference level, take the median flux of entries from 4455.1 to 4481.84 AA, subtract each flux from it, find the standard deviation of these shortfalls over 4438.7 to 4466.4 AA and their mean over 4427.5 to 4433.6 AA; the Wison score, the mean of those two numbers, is 1.0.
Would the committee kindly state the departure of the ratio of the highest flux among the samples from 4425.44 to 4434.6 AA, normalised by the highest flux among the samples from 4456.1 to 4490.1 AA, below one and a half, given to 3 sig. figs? 0.510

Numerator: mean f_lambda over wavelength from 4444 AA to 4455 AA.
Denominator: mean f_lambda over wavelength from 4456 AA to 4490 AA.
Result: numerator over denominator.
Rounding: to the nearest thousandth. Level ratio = 0.983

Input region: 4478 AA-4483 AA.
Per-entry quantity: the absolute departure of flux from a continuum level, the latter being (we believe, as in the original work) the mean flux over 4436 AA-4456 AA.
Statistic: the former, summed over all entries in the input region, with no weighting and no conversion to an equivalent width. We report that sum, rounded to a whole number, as 27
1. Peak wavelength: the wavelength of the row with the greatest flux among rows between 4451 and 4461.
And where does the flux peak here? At 4460.74 AA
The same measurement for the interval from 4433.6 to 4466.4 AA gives 4465.88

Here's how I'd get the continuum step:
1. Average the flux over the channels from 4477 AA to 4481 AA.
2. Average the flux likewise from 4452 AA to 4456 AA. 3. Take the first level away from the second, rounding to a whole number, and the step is -6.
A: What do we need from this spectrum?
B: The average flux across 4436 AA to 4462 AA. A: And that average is 185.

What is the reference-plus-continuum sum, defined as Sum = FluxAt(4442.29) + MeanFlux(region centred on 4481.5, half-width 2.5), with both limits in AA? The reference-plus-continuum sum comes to 376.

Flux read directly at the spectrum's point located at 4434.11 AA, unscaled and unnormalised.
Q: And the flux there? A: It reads 182.9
